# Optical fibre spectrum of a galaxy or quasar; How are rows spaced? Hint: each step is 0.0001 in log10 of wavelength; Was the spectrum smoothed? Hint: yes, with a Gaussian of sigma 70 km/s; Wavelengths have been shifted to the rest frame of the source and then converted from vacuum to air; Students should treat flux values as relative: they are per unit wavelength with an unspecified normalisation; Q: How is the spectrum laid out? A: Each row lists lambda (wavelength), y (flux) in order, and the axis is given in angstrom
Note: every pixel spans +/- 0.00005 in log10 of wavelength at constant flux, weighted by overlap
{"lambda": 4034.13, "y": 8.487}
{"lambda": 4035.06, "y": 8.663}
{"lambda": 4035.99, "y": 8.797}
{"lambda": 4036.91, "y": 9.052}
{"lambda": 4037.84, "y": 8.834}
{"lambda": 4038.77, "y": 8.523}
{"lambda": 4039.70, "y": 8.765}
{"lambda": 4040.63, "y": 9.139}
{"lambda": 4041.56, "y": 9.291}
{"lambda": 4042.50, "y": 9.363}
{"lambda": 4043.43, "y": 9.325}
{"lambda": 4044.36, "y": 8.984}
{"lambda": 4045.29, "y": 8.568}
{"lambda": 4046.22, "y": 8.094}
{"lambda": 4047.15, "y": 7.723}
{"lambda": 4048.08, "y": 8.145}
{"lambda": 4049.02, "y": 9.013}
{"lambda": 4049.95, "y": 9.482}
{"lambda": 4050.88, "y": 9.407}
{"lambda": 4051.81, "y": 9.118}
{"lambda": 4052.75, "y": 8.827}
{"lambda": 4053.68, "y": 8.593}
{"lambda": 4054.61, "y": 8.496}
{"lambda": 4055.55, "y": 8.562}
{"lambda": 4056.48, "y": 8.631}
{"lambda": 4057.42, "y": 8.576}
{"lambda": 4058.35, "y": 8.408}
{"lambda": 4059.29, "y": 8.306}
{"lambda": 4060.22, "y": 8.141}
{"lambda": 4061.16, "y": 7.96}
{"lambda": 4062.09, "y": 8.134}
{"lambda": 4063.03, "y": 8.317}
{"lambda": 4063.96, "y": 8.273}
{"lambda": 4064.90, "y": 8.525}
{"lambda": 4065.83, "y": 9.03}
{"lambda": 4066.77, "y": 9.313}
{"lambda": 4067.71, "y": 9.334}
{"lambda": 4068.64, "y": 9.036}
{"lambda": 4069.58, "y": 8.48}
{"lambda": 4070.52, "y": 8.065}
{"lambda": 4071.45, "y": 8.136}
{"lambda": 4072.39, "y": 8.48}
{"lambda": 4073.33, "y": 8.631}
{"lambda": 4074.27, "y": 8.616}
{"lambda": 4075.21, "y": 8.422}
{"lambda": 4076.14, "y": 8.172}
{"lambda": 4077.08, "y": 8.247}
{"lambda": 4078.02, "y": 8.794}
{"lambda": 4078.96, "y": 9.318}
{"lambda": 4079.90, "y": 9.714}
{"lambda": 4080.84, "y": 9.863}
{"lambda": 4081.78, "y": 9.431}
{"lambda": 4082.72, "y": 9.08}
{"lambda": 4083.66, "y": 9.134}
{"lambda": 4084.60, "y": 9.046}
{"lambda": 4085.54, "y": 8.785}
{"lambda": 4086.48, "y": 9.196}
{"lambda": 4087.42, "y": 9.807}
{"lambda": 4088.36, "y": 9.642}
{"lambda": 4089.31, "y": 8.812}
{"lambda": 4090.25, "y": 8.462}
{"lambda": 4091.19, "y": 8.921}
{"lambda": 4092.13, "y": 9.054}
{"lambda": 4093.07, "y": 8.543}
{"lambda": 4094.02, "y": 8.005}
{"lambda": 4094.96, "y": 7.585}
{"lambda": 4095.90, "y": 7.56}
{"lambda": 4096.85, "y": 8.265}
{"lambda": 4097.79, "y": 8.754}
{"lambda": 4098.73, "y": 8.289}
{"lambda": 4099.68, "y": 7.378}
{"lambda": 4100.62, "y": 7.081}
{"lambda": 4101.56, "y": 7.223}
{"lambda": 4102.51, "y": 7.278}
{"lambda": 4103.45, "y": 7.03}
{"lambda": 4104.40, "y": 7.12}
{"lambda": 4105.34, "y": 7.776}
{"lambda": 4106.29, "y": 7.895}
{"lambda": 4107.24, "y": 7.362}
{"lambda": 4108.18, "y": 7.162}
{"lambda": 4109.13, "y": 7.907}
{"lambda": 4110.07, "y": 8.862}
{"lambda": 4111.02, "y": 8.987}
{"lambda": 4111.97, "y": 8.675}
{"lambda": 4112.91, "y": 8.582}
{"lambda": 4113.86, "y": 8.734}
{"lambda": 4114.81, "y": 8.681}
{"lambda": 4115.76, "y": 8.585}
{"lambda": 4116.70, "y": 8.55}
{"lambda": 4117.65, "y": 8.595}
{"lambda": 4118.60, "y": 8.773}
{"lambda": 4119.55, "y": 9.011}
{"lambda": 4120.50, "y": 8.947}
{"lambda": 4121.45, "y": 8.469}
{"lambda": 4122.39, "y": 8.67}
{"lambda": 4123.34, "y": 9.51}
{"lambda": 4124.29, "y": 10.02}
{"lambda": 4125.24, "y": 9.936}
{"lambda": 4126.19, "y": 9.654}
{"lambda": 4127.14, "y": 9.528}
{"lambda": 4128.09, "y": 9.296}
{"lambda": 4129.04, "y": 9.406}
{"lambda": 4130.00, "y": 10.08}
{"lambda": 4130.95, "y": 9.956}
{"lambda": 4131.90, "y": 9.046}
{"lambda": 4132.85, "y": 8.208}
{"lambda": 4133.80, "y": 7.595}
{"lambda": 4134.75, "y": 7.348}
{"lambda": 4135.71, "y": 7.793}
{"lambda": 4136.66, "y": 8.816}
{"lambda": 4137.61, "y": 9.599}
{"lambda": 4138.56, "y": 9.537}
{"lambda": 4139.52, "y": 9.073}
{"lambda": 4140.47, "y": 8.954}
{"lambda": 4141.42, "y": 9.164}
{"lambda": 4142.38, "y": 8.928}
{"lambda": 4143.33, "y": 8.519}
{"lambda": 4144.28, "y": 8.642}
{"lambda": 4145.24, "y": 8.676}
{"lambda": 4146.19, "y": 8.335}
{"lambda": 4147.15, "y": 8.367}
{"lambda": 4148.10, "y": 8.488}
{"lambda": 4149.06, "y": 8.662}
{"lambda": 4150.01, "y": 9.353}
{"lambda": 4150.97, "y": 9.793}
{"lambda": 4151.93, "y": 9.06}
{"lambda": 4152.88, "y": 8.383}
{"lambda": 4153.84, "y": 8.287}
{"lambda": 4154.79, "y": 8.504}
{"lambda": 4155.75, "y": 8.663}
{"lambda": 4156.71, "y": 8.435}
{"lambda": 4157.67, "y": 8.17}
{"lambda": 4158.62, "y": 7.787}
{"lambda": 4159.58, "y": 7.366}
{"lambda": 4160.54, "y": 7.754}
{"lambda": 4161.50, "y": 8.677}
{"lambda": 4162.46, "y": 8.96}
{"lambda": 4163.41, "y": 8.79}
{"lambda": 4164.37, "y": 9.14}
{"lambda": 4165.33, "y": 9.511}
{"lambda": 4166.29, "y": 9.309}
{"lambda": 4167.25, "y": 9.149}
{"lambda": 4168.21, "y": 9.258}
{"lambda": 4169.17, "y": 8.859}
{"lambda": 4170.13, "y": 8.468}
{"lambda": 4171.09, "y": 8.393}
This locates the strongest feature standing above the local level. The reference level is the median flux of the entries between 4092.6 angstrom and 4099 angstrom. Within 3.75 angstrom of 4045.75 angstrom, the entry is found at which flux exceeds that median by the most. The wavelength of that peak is 4042.50 angstrom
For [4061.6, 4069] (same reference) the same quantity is 4067.71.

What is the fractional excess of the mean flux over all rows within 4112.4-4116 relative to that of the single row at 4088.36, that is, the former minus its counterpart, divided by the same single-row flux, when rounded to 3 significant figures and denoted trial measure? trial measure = -0.103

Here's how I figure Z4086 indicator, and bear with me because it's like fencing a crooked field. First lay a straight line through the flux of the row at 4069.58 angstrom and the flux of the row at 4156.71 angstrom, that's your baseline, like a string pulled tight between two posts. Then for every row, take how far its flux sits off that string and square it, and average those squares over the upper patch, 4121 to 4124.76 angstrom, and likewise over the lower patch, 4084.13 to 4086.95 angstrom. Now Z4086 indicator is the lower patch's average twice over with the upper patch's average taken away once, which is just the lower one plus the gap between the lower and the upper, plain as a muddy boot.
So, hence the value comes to -0.3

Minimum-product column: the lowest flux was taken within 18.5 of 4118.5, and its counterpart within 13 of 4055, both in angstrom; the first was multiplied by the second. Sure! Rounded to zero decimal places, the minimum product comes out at 54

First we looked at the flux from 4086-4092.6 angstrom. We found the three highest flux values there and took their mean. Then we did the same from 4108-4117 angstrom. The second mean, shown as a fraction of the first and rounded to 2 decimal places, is 0.93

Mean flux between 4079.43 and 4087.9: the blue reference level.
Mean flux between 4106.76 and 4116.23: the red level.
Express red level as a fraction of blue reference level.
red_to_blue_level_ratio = 0.89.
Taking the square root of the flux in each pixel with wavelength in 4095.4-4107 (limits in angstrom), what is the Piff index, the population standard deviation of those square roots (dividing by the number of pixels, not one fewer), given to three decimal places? 0.096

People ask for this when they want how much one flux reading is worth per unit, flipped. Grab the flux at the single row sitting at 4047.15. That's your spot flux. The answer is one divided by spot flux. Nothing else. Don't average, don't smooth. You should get 0.129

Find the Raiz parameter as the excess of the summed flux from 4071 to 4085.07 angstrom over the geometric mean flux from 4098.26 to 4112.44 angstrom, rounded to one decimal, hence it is 125.4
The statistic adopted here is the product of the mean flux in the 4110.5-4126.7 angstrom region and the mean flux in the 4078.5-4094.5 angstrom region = 82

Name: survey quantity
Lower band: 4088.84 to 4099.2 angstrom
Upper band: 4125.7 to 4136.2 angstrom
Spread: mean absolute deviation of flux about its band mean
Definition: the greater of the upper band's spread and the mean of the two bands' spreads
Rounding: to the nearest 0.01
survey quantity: 0.85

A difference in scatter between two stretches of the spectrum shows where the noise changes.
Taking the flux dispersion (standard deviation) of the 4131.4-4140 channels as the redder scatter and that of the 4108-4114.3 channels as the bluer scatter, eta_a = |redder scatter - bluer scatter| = 0.2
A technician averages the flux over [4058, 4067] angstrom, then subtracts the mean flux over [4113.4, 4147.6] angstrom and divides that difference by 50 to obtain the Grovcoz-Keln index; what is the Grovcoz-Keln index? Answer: -0.010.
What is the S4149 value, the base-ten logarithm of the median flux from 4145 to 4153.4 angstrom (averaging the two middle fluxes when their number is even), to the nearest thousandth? 0.938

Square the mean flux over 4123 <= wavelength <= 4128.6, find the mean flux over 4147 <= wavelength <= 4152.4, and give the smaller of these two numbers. 9.0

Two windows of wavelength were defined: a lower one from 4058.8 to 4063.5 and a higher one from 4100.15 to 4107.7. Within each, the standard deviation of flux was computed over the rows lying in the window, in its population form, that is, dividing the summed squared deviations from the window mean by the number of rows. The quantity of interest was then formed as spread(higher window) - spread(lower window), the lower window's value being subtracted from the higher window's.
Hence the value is 0.17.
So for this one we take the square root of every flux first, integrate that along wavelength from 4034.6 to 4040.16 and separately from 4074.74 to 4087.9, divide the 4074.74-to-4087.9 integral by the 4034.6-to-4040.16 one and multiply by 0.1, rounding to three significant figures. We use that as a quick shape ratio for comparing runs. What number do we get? 0.240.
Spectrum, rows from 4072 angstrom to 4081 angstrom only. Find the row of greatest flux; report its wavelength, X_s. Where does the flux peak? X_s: 4080.84 angstrom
